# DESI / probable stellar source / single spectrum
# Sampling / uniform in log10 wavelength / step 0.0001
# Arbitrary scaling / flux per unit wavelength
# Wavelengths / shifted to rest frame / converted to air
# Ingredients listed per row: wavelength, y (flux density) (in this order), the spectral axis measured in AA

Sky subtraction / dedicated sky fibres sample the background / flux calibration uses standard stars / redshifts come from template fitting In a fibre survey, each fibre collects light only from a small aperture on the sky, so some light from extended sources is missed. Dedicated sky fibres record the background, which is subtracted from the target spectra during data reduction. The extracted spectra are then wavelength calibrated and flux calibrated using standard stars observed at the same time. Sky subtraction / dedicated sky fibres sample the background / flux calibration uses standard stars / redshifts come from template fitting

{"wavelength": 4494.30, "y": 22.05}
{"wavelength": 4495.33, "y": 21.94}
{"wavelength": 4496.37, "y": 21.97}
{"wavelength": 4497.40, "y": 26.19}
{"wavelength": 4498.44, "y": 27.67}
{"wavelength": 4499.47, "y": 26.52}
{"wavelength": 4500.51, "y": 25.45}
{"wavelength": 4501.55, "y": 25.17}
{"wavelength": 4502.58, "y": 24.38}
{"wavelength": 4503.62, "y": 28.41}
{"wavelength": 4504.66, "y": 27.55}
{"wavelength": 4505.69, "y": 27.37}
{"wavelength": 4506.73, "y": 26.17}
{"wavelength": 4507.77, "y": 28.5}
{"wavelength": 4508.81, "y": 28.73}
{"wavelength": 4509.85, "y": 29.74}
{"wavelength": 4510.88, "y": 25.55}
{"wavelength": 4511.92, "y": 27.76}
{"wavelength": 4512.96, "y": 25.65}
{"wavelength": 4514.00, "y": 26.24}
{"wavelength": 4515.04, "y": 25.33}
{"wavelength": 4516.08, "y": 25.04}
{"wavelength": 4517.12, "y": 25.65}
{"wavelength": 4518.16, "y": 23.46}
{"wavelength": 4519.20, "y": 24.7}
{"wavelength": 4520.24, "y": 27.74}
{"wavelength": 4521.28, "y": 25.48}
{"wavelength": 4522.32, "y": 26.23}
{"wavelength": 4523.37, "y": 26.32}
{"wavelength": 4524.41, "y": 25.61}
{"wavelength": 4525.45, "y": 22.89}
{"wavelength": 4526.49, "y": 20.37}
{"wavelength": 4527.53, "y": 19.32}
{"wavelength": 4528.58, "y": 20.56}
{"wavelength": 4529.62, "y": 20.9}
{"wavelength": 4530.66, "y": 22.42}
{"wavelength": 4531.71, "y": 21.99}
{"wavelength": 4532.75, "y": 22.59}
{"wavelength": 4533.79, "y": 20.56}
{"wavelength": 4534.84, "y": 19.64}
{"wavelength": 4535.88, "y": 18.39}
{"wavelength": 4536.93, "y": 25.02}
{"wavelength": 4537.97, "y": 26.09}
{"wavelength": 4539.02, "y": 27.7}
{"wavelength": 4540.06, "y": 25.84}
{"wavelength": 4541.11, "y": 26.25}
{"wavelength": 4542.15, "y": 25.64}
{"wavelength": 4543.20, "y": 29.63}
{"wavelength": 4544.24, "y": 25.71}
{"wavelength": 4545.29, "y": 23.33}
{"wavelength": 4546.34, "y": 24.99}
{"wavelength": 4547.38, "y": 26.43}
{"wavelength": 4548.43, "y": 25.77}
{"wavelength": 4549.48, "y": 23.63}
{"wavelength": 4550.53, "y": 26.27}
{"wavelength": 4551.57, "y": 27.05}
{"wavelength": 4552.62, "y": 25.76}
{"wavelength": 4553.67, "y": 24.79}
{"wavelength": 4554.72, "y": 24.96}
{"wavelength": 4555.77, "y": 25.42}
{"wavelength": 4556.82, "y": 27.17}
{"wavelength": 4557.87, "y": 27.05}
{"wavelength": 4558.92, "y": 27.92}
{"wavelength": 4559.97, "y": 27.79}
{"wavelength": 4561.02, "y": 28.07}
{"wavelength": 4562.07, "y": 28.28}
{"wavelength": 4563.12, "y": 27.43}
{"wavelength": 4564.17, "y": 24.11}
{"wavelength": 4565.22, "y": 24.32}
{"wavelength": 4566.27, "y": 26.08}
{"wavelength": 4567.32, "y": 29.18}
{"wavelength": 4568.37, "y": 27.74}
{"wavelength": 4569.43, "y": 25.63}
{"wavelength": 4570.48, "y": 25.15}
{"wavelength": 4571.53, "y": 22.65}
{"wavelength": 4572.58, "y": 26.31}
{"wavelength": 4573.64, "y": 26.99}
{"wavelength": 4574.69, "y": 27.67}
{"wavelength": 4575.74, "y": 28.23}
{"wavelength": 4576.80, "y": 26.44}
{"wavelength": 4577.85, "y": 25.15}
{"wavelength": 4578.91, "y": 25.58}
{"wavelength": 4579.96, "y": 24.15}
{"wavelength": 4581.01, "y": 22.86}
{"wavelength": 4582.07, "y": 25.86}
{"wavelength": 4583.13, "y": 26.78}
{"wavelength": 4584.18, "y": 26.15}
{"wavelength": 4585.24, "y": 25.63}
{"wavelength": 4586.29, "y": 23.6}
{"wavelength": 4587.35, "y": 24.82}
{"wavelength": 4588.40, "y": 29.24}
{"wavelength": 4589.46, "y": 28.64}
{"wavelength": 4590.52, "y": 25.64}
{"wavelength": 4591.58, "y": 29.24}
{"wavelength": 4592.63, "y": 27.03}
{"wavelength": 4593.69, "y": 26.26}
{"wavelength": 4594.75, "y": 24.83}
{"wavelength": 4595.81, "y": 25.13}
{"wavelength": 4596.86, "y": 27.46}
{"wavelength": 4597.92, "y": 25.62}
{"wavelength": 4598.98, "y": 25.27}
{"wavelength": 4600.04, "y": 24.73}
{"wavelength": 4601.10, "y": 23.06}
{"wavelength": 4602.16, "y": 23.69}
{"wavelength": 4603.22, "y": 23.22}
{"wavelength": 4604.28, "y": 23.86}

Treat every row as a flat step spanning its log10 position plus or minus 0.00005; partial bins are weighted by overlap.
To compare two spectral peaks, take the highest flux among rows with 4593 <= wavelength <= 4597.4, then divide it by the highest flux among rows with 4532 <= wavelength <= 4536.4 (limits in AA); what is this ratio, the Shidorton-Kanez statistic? 1.22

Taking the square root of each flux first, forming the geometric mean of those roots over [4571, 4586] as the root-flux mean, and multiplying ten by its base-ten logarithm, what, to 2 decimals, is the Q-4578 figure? 7.05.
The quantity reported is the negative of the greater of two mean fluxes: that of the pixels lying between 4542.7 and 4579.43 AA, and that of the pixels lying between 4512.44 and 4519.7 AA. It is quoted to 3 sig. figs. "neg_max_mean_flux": -26.2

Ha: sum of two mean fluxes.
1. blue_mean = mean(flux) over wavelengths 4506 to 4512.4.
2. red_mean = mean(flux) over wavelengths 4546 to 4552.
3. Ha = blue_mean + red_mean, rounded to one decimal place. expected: 53.4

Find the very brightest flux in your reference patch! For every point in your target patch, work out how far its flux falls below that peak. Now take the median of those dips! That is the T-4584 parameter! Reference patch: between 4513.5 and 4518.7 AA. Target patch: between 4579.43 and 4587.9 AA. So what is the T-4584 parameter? 1.0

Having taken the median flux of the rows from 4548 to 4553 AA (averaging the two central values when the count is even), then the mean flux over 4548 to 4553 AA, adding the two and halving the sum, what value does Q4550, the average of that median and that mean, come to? 25.7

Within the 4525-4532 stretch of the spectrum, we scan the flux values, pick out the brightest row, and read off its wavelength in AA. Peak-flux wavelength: 4525.45 AA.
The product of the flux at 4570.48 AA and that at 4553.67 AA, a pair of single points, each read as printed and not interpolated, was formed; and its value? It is 623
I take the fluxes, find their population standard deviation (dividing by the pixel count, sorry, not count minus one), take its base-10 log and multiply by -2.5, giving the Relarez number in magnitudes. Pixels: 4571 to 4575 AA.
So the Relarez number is -0.7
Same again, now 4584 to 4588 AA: 0.0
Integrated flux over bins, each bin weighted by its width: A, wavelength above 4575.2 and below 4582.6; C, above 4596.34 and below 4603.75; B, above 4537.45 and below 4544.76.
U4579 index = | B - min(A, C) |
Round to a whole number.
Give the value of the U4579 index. 12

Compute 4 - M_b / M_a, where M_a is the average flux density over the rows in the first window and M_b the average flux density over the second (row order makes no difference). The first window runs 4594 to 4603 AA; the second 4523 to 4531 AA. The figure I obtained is 3.11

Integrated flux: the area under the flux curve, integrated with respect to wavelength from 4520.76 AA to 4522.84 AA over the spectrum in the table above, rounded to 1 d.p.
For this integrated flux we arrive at 53.8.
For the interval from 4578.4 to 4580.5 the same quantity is 52.4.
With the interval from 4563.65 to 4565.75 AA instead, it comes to 50.9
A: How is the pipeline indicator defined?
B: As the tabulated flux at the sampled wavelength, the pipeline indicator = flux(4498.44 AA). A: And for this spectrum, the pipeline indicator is 27.67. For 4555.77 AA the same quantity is 25.42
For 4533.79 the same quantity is 20.56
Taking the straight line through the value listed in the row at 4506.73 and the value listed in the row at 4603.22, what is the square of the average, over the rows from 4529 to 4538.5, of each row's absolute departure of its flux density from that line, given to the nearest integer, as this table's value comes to 13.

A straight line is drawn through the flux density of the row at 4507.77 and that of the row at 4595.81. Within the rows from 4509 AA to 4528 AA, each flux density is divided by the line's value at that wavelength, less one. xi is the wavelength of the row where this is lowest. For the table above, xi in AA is 4527.53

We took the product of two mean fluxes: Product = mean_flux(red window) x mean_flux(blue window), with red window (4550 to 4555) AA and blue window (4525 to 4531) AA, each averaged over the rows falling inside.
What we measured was 543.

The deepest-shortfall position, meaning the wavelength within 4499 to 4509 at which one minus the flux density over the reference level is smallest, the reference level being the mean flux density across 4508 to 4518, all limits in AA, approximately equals 4508.81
